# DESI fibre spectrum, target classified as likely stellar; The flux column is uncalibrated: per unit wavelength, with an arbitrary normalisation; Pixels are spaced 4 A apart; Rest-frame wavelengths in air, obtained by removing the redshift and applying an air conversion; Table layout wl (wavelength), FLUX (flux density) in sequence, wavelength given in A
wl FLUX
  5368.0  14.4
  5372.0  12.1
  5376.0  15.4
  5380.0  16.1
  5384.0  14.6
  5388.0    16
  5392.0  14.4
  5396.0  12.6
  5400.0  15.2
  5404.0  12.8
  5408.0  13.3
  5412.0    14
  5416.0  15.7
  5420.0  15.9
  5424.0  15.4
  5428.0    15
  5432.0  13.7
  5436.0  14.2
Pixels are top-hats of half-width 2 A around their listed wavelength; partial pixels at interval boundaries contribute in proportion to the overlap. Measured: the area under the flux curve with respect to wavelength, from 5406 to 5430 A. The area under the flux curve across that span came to 357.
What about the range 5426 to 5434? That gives 115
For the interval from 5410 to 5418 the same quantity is 119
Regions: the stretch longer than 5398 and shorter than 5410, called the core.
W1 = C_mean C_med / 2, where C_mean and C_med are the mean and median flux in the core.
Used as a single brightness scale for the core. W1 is 91.5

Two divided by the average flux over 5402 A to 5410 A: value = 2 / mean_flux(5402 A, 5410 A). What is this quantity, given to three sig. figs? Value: 0.153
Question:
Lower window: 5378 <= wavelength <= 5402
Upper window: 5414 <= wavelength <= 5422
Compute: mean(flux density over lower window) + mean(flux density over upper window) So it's 30.6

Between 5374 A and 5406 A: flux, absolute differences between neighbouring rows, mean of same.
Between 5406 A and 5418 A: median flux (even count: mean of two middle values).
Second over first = 8.2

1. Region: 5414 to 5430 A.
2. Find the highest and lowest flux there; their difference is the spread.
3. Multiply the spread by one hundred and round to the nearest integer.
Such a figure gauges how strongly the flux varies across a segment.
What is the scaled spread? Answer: 90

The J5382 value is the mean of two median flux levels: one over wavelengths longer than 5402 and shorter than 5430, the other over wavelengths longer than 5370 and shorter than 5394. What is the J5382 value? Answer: 15.0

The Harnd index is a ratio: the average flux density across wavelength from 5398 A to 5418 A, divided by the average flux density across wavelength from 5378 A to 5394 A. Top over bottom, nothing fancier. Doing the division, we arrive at 0.93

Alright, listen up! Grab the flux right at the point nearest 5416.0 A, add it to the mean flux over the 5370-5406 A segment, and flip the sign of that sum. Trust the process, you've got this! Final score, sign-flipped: -30.1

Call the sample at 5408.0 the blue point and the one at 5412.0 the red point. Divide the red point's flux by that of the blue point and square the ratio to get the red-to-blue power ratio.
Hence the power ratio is 1.11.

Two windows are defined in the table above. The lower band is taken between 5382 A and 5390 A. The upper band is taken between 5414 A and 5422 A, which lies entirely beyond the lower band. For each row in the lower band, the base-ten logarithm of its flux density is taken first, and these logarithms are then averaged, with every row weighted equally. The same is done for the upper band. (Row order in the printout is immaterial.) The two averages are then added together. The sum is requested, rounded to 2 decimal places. 2.38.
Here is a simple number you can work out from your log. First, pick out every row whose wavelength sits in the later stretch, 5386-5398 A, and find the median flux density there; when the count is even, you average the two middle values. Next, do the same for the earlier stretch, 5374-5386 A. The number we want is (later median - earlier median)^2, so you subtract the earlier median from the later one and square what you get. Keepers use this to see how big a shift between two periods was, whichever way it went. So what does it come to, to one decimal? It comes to 1.0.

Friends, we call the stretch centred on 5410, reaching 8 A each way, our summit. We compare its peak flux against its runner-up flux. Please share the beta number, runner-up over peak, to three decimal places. 0.892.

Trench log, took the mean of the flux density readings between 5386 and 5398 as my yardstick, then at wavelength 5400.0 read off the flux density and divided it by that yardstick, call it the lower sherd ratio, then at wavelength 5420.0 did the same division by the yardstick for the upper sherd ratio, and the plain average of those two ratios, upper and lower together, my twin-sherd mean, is 1.08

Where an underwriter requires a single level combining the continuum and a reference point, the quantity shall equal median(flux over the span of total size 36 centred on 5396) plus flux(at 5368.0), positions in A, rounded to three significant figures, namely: 28.8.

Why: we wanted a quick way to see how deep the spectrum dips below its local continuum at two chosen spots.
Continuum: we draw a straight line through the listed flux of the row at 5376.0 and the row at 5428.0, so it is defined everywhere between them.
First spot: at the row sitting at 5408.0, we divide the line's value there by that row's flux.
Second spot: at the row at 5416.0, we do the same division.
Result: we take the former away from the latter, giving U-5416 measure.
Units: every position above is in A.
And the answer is -0.18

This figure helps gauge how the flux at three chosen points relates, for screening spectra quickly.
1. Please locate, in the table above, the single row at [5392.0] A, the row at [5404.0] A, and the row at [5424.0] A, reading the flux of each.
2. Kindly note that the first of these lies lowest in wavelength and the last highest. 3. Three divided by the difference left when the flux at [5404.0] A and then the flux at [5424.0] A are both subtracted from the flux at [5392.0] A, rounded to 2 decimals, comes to -0.22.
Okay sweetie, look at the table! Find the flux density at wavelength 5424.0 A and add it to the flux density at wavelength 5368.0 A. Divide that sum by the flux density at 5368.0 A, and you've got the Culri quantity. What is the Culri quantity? 2.07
